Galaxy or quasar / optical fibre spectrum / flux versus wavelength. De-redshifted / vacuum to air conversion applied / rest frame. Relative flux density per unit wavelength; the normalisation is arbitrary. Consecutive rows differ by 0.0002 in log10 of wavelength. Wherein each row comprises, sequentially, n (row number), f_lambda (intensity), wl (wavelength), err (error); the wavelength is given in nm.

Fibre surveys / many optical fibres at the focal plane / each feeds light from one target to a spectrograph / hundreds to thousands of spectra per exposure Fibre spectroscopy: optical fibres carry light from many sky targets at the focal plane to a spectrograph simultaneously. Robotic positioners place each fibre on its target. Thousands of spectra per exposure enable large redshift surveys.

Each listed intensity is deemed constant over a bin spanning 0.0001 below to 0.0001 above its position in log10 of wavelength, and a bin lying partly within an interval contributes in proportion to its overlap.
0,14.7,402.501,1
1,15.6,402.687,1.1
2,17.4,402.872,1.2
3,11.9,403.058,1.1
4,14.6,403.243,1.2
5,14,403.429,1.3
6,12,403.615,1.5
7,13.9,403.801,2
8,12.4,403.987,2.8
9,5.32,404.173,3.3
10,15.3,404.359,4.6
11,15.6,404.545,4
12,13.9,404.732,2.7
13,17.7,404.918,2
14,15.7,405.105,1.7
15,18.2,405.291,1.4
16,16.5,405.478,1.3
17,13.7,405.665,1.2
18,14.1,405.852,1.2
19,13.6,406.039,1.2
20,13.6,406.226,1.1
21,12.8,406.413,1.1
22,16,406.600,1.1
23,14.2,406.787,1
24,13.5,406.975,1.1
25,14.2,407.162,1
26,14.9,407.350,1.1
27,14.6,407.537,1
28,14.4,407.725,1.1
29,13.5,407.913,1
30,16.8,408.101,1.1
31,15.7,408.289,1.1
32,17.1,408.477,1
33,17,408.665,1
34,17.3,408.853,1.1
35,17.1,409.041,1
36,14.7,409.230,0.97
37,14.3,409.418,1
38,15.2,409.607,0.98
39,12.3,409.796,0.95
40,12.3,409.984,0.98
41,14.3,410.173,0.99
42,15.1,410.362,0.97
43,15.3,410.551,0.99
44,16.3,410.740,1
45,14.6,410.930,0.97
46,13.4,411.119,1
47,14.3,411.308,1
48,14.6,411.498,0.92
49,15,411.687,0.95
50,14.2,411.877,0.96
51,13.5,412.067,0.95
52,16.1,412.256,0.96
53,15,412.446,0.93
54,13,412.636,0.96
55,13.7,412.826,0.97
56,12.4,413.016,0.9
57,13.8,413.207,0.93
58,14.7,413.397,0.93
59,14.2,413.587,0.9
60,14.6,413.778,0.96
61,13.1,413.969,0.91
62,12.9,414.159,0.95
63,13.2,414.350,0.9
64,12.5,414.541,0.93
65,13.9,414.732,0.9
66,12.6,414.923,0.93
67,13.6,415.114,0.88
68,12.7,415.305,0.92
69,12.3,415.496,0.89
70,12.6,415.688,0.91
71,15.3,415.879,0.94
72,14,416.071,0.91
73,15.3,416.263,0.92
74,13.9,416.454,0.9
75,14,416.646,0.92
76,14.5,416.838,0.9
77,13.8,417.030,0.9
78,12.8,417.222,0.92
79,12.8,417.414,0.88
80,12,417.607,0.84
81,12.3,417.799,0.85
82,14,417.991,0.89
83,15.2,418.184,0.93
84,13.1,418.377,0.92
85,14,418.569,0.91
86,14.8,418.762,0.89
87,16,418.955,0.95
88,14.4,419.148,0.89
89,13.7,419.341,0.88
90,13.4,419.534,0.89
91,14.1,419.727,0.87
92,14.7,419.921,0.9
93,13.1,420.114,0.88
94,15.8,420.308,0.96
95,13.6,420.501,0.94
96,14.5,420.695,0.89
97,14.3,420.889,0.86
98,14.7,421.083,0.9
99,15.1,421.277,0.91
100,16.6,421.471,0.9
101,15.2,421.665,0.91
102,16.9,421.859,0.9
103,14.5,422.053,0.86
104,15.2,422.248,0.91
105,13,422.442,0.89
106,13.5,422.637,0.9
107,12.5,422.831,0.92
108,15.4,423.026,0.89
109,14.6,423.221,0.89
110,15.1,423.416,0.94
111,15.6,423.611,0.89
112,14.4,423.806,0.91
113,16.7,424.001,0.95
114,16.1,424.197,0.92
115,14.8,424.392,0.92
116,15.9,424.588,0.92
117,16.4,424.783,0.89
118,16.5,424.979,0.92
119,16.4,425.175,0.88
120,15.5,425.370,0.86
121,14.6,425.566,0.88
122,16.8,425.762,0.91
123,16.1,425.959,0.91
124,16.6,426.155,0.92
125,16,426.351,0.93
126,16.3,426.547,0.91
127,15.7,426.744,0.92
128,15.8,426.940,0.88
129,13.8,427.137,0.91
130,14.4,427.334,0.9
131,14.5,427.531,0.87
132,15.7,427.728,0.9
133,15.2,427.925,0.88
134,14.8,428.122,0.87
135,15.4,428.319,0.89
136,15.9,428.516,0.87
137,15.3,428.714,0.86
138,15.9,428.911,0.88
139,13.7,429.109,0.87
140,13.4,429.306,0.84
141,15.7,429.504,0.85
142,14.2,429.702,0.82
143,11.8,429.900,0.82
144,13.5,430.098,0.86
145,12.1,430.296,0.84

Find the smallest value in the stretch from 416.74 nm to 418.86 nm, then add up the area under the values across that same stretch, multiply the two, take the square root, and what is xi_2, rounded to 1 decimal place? 18.6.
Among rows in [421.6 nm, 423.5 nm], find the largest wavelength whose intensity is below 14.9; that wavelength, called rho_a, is 423.221 nm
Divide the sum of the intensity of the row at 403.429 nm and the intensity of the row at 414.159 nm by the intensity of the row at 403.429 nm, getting 1.92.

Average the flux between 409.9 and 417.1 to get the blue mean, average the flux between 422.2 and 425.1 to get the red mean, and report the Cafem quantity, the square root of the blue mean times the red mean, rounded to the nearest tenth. 14.5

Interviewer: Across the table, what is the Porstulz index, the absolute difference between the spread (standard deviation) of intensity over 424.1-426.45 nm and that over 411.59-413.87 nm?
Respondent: 0.3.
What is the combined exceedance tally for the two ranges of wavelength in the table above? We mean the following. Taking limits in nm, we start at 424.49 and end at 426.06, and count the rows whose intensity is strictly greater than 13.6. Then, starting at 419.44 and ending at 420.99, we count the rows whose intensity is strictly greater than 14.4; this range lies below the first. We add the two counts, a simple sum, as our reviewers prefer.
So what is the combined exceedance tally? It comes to 11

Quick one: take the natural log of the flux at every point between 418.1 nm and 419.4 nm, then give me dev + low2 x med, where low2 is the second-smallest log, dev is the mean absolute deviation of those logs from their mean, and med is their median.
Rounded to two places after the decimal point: 7.03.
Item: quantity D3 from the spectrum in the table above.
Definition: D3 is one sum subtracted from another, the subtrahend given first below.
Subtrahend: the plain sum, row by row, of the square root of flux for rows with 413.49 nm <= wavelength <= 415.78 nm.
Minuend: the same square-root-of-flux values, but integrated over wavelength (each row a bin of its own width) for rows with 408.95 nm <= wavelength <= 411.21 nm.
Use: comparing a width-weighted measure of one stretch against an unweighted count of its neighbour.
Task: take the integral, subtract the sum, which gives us -34.9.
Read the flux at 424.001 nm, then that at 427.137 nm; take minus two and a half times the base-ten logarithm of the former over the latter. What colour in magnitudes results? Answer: -0.207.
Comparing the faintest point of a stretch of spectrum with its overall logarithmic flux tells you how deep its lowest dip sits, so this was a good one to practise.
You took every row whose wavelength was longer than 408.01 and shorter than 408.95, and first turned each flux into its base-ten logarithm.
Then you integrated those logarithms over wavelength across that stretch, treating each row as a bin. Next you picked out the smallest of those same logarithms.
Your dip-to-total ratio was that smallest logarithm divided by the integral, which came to 1.04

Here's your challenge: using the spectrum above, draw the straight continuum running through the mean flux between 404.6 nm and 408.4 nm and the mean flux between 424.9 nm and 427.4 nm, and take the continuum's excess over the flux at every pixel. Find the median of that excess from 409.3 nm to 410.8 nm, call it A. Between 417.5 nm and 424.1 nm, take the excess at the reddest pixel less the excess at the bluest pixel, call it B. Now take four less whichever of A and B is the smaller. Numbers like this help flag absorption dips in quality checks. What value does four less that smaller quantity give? 8.4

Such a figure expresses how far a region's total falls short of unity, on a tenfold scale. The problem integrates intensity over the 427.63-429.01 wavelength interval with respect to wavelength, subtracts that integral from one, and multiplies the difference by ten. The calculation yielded -203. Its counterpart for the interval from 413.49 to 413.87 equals -45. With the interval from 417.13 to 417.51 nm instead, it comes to -39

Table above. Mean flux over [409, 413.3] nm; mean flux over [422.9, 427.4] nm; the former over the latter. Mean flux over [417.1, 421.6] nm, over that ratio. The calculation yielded 15.4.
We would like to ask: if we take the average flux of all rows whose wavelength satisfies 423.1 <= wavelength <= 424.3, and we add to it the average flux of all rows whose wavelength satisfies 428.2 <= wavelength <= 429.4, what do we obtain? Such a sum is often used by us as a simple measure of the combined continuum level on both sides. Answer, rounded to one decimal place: 30.4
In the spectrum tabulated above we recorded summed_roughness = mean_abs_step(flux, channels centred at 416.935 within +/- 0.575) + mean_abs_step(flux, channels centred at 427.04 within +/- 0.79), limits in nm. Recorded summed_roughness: 1.2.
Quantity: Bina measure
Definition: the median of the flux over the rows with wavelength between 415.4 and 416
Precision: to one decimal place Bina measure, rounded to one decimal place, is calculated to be 12.6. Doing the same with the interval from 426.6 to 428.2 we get 15.0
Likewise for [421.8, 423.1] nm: 14.5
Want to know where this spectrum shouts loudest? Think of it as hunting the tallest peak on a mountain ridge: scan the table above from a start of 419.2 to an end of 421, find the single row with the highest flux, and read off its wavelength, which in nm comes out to 420.308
